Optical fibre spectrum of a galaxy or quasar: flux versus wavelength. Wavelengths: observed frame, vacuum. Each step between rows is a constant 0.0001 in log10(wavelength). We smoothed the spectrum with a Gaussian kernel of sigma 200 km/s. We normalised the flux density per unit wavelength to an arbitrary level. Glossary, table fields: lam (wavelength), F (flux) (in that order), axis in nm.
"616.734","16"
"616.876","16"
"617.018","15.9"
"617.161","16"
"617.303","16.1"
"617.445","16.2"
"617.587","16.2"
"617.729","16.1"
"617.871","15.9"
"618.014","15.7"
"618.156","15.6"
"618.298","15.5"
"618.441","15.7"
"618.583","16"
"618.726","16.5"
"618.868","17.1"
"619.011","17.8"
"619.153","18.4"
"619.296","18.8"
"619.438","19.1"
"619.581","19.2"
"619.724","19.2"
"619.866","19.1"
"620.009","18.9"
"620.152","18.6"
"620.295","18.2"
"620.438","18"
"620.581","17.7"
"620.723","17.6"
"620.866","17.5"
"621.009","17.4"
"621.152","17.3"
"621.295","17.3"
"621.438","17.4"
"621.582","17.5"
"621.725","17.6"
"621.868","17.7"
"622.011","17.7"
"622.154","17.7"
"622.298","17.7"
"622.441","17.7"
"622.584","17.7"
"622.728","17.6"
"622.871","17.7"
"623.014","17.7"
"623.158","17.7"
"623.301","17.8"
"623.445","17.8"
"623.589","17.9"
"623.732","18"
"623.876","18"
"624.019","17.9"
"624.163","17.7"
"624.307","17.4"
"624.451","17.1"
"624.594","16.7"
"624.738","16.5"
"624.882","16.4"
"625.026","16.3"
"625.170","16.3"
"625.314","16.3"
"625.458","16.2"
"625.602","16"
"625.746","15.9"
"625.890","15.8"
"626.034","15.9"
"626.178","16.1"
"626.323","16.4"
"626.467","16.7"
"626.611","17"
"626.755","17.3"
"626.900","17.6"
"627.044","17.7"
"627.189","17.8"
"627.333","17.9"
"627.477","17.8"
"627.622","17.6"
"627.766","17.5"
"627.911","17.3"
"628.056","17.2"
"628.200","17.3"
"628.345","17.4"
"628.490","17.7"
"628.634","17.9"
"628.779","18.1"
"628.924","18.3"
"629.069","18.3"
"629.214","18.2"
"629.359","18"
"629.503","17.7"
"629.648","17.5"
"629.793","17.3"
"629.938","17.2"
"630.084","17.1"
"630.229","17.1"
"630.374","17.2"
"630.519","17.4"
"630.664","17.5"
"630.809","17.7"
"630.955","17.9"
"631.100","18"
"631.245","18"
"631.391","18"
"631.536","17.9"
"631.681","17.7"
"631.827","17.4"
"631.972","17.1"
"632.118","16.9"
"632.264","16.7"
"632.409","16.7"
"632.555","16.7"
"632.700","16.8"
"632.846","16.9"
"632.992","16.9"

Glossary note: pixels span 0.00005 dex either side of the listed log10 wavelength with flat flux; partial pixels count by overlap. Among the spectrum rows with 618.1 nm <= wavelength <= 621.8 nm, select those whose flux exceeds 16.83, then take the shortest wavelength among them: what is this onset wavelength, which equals 618.868 nm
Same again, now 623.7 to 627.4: 623.732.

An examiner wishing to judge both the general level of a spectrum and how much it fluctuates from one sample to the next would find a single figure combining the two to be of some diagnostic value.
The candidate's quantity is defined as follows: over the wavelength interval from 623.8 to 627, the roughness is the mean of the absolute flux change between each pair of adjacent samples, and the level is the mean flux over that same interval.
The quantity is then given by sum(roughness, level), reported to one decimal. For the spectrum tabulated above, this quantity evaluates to 16.9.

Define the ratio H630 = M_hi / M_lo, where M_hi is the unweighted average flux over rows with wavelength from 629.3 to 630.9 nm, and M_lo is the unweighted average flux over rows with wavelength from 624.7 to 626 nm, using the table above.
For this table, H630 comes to 1.08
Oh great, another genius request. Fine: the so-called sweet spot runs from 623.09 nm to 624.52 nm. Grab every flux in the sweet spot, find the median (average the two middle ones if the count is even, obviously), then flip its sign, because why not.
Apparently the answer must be -17.8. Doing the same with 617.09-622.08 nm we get -17.5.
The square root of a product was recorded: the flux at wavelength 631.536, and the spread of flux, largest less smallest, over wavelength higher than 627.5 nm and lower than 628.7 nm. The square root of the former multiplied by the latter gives 3.5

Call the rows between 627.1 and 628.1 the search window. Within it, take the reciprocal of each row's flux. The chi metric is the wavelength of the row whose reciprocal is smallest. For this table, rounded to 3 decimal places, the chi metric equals 627.333 nm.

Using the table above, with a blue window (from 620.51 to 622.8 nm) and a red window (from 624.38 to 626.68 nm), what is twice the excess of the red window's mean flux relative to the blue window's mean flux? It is -2.4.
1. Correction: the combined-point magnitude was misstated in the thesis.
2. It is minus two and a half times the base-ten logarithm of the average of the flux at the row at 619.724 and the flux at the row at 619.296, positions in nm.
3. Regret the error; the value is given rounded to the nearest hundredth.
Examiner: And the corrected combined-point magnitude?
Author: -3.20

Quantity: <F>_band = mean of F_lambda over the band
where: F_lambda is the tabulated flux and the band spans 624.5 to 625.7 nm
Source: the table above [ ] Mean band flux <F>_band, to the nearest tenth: 16.3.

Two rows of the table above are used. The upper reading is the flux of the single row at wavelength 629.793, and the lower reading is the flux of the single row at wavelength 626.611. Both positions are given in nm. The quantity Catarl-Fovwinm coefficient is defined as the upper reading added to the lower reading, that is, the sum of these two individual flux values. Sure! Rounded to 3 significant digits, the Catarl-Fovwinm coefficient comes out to 34.3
